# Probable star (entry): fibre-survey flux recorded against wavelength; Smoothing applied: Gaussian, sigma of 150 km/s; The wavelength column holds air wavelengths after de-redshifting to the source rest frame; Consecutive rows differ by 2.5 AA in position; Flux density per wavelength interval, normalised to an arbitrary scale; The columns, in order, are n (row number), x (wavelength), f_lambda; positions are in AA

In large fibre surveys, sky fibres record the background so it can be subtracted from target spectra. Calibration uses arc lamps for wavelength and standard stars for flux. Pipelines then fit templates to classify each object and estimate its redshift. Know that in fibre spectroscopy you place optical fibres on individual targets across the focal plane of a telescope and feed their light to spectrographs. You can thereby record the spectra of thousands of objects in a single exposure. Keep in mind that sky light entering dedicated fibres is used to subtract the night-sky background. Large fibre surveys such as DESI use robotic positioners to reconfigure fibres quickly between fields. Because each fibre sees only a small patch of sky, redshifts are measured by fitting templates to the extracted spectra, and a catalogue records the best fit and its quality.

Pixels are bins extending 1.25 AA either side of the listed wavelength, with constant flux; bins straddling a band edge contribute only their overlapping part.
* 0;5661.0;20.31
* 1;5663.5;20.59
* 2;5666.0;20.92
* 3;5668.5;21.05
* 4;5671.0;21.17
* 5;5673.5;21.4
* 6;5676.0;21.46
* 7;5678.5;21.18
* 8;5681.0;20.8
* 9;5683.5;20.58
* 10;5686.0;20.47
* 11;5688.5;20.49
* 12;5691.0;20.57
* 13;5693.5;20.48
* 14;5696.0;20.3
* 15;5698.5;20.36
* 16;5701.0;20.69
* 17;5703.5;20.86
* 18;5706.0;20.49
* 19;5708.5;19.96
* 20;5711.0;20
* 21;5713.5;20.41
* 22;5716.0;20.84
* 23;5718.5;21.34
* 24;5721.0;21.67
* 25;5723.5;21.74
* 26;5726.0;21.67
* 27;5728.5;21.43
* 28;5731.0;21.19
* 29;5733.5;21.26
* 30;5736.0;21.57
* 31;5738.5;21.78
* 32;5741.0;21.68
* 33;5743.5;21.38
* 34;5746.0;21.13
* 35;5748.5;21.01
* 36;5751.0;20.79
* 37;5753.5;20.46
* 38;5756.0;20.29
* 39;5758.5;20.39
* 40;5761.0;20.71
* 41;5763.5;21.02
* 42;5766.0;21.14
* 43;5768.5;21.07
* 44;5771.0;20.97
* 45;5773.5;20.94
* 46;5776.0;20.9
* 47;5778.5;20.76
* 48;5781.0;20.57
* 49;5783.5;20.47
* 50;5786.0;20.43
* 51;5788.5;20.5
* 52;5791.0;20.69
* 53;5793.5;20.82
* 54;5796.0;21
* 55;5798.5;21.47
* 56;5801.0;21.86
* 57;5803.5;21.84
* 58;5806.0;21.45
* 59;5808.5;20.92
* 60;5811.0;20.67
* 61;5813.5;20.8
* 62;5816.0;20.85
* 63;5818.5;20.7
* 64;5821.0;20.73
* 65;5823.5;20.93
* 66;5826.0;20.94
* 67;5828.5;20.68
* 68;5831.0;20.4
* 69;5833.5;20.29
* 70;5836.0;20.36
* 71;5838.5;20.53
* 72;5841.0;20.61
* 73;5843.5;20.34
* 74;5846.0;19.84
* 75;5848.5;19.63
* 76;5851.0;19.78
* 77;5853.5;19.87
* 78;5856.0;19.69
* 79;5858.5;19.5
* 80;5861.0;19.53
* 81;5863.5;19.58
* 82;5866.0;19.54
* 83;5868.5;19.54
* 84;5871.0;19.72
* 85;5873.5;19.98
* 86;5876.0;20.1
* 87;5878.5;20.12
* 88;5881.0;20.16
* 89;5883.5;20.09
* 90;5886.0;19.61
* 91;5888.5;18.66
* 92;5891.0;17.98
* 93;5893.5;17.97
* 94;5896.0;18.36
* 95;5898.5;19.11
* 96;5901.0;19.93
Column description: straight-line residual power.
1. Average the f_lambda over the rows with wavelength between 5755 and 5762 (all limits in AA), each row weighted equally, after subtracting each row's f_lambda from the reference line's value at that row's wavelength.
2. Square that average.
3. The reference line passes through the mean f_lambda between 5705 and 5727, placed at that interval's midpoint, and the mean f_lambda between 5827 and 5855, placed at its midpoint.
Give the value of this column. 0.04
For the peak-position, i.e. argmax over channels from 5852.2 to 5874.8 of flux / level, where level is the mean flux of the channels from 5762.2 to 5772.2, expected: 5873.5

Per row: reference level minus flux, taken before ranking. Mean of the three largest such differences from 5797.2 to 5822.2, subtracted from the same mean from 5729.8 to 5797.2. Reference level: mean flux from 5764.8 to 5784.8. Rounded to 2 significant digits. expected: 0.33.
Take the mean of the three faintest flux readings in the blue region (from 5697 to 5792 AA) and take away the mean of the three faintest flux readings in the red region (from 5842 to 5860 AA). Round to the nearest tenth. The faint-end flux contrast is 0.5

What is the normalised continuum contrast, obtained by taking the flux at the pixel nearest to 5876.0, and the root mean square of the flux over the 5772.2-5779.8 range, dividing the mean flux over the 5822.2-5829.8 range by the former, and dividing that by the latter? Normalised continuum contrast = 0.0497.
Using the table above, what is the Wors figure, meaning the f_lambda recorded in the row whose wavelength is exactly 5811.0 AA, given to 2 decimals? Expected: 20.67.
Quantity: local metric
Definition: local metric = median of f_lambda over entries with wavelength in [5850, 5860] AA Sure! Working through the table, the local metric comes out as 19.7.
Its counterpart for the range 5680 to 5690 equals 20.5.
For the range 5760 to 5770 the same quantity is 21.0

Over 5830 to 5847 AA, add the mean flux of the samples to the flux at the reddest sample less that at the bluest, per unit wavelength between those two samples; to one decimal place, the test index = 20.3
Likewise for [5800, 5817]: 21.1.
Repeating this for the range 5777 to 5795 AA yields 20.6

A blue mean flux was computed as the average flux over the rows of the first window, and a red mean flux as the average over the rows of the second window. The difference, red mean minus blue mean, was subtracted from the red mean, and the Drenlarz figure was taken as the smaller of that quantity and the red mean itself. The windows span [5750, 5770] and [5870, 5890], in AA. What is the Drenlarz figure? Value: 19.8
